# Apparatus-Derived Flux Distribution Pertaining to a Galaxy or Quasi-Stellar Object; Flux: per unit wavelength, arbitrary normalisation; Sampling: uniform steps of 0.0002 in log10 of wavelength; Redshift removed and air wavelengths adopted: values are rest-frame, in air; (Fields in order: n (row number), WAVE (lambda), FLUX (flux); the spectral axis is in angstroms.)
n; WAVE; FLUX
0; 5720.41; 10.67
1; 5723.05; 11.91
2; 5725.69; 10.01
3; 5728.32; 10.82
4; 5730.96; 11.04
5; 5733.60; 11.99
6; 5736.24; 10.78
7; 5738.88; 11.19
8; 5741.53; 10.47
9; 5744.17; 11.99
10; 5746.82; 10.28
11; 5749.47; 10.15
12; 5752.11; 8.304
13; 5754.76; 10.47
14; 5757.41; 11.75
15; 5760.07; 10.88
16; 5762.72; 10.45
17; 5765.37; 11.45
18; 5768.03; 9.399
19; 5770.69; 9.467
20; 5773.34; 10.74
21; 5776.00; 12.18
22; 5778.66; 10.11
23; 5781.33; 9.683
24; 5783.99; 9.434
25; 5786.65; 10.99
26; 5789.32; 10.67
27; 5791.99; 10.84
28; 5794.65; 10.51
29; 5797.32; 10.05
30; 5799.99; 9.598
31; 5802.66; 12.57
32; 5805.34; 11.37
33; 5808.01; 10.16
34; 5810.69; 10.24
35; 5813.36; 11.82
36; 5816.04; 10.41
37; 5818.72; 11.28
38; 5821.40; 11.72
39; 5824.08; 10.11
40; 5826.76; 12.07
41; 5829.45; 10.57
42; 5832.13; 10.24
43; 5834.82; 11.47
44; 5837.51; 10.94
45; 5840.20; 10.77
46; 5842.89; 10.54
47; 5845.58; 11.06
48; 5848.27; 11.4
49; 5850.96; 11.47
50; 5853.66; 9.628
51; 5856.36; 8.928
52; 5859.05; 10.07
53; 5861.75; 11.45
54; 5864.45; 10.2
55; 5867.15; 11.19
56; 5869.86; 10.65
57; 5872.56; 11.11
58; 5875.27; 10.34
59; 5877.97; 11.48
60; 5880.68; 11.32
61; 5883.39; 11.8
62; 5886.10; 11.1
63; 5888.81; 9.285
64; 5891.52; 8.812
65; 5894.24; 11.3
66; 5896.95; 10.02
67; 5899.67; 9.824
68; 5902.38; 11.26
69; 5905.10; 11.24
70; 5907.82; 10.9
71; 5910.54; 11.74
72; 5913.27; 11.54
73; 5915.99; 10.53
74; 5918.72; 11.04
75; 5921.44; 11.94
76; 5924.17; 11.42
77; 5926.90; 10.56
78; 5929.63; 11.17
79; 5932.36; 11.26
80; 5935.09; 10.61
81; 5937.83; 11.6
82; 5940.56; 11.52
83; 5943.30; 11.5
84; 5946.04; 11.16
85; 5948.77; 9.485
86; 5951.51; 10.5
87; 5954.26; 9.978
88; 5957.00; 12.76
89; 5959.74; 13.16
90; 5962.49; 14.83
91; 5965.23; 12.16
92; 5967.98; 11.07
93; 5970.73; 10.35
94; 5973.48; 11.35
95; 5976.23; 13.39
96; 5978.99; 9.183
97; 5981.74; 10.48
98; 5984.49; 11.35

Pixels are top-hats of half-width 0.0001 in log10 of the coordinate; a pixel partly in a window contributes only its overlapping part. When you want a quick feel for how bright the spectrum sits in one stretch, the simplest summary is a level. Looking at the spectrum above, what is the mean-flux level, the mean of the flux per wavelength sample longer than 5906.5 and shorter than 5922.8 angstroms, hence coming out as 11.3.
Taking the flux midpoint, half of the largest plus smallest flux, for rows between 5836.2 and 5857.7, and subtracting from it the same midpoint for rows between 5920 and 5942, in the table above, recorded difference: -1.1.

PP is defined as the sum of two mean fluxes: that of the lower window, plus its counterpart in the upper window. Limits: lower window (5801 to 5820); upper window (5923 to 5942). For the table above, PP 22.3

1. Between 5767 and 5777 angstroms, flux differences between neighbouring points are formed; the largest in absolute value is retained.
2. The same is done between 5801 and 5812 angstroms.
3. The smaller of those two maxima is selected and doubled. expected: 2.42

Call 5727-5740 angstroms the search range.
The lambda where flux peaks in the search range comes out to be 5733.60 angstroms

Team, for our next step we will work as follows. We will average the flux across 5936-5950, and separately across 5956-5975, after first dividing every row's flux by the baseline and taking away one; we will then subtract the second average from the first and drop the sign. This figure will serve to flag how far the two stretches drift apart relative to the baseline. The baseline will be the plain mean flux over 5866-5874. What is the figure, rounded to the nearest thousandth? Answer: 0.108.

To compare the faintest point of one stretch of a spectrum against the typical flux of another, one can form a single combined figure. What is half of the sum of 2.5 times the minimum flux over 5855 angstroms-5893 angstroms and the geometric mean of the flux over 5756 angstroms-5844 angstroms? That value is 16.4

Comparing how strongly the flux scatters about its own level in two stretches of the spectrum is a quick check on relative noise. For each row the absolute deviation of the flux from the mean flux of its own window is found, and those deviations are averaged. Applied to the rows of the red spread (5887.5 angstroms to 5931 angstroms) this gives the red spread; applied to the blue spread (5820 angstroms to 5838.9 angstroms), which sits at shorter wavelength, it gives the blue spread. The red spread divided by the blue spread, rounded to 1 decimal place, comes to 1.1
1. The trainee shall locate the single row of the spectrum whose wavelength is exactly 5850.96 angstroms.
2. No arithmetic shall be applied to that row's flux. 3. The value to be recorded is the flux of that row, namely 11.47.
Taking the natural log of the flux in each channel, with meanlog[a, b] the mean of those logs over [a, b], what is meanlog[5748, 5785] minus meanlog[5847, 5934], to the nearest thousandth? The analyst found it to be -0.048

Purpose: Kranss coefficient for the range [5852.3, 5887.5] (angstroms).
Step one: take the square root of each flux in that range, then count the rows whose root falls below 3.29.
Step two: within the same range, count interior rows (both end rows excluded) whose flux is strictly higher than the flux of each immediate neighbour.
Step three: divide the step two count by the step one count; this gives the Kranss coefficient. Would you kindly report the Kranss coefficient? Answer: 0.83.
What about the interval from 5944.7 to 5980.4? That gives 0.60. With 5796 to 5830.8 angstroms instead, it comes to 0.57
